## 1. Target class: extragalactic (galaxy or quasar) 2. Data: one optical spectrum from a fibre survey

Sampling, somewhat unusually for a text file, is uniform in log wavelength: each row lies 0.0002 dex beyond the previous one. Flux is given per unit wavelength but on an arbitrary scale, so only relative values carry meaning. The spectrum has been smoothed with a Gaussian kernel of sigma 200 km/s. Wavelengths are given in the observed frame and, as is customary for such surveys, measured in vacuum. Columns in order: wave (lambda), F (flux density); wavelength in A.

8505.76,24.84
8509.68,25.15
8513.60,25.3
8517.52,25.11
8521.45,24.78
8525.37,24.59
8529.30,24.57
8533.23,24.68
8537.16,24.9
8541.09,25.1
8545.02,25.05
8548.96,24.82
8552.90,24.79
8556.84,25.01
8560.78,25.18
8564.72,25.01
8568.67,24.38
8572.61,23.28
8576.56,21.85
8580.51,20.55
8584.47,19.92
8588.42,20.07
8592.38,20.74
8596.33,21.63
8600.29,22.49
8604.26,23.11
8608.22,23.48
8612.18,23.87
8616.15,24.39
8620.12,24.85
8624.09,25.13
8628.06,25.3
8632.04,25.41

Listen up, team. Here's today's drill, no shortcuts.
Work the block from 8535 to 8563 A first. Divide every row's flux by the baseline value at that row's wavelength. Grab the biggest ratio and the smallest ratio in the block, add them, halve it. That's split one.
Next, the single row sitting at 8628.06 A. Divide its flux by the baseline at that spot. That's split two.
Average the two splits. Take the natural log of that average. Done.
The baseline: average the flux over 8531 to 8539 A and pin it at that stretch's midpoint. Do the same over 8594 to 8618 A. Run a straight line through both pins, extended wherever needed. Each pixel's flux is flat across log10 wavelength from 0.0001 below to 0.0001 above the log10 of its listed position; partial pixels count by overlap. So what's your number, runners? 0.07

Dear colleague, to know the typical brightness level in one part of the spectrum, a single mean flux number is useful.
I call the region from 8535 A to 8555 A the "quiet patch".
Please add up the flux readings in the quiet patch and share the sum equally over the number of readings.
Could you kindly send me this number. 24.9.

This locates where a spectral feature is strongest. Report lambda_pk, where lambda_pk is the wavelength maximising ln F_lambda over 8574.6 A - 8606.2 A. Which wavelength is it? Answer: 8604.26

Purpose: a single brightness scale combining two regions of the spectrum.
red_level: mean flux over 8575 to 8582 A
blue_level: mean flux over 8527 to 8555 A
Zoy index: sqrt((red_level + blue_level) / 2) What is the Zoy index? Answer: 4.80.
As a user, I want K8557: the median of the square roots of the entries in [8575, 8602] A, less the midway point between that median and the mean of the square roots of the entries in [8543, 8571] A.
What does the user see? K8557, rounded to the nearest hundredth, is -0.22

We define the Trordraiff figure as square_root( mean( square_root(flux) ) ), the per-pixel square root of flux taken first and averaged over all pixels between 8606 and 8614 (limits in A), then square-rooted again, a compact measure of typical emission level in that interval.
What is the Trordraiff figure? 2.21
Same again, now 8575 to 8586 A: 2.13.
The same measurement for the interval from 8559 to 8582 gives 2.20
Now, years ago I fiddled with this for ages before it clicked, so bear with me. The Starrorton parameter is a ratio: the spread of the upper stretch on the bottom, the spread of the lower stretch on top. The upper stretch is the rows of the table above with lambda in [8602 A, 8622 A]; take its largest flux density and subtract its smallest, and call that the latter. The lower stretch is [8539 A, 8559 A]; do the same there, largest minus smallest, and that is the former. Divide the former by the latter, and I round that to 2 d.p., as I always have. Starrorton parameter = 0.18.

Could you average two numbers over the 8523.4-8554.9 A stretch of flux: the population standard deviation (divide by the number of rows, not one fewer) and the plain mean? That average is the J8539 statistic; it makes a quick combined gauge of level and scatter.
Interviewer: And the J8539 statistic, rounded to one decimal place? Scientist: 12.5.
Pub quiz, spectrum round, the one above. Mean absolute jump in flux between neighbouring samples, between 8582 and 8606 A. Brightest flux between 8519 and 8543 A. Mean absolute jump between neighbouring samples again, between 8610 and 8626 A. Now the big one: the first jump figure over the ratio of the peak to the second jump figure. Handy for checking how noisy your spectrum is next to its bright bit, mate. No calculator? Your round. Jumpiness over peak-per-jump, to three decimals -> 0.011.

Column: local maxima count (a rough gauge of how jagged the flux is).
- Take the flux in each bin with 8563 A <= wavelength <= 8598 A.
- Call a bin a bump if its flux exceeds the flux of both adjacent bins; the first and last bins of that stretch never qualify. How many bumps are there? 0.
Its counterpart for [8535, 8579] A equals 2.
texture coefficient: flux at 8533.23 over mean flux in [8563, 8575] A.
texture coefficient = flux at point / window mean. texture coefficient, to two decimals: 1.02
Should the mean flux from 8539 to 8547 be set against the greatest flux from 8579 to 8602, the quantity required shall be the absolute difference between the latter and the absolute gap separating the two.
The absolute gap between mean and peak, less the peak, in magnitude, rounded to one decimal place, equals 19.9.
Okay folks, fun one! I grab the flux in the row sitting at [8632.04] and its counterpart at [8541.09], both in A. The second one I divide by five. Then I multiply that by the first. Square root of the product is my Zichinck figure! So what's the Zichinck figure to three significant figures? 11.3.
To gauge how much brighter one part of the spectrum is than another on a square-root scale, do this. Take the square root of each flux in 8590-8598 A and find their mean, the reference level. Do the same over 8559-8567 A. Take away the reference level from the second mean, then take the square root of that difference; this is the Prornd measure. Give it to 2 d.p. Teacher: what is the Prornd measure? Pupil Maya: 0.64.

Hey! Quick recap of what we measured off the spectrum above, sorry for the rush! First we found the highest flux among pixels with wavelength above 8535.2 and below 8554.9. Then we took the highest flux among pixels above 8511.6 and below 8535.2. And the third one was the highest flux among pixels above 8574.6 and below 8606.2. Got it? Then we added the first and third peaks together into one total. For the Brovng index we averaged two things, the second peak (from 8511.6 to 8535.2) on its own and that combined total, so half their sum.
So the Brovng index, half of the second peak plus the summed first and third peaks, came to 36.8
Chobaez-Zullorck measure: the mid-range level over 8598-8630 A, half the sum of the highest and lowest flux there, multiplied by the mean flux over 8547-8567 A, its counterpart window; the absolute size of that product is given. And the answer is 596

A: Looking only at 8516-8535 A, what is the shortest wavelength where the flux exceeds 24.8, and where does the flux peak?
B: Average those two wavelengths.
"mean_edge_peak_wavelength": 8517.5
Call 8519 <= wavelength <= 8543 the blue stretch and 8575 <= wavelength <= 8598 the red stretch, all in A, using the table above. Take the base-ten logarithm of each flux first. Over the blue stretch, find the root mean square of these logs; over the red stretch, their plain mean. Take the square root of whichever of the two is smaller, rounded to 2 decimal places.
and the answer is 1.15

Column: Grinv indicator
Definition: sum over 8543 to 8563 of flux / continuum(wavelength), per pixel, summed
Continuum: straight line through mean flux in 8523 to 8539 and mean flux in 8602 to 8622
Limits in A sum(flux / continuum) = 5.1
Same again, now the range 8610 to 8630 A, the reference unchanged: 5.2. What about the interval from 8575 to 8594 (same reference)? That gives 4.3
